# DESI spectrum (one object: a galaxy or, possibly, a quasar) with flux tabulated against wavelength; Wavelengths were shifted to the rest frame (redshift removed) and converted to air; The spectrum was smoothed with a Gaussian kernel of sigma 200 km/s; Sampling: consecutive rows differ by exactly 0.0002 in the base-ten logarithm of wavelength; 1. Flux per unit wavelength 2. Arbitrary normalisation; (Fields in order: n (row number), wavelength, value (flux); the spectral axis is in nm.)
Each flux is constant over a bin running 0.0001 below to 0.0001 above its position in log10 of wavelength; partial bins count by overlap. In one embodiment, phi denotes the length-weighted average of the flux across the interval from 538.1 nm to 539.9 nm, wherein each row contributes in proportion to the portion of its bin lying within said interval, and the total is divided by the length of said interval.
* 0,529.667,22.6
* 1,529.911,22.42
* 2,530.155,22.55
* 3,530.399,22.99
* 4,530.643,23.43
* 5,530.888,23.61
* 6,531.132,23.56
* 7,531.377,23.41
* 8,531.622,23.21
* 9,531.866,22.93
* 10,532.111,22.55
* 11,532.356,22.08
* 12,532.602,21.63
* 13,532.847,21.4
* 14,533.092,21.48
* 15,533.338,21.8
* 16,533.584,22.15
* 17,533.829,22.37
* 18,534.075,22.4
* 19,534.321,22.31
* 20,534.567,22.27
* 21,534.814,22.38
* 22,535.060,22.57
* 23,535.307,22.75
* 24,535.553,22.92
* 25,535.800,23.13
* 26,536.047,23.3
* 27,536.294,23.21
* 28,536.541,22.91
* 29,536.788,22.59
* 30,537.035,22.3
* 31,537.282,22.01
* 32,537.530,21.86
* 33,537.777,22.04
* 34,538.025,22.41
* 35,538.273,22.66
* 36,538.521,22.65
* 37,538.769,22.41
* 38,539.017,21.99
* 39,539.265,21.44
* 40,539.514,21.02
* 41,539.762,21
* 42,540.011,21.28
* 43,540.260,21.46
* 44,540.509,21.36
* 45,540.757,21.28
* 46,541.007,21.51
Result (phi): 21.9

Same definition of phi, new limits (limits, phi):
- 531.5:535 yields 22.2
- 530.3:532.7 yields 23.0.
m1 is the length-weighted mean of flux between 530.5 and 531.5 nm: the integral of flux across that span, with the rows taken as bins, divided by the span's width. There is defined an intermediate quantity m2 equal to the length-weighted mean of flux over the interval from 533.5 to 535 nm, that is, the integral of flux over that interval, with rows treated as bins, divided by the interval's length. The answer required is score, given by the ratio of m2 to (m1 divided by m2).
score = 21.2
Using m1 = 23.5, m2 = 22.3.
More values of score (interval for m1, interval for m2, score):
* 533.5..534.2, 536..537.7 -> 22.8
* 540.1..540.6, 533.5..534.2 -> 23.3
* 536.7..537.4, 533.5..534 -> 22.3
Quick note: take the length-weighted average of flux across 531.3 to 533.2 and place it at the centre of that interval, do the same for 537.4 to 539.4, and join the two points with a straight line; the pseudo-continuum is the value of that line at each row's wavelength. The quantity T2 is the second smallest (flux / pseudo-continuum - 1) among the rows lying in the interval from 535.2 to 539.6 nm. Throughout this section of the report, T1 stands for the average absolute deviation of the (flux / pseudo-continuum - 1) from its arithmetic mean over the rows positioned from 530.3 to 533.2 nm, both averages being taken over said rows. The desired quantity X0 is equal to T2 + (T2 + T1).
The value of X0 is -0.033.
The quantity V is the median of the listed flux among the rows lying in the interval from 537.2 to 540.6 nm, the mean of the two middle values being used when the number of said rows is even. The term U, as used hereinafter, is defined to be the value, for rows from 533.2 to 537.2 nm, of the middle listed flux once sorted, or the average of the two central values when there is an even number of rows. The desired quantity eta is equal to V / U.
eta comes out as 0.98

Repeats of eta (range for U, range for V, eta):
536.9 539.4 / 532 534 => 0.99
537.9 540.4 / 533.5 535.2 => 1.03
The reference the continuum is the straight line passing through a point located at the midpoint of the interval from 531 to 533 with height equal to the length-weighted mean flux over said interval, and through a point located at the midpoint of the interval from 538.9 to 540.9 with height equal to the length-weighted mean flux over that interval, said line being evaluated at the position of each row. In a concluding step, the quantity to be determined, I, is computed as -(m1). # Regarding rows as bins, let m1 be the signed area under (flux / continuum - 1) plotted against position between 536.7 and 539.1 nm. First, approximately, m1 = 0.07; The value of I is -0.07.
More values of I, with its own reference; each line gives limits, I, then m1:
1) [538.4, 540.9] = -0.02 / 0.02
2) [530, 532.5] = -0.03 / 0.03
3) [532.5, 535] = 0.03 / -0.03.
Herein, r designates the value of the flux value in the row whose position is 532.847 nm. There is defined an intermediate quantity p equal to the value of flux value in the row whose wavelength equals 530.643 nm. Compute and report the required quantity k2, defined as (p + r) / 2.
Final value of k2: 22.4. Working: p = 23.43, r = 21.4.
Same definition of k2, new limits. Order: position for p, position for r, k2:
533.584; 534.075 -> 22.3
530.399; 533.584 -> 22.6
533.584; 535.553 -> 22.5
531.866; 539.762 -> 22.0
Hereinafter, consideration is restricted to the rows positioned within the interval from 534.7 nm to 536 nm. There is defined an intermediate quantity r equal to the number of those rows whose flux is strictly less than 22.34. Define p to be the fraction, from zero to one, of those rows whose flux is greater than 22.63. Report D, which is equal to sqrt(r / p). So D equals 0.0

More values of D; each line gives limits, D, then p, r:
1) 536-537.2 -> 1.3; 0.60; 1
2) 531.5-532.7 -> 2.2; 0.40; 2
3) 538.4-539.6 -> 3.9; 0.20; 3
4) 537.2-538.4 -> 3.9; 0.20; 3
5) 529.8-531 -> 0.0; 0.60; 0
